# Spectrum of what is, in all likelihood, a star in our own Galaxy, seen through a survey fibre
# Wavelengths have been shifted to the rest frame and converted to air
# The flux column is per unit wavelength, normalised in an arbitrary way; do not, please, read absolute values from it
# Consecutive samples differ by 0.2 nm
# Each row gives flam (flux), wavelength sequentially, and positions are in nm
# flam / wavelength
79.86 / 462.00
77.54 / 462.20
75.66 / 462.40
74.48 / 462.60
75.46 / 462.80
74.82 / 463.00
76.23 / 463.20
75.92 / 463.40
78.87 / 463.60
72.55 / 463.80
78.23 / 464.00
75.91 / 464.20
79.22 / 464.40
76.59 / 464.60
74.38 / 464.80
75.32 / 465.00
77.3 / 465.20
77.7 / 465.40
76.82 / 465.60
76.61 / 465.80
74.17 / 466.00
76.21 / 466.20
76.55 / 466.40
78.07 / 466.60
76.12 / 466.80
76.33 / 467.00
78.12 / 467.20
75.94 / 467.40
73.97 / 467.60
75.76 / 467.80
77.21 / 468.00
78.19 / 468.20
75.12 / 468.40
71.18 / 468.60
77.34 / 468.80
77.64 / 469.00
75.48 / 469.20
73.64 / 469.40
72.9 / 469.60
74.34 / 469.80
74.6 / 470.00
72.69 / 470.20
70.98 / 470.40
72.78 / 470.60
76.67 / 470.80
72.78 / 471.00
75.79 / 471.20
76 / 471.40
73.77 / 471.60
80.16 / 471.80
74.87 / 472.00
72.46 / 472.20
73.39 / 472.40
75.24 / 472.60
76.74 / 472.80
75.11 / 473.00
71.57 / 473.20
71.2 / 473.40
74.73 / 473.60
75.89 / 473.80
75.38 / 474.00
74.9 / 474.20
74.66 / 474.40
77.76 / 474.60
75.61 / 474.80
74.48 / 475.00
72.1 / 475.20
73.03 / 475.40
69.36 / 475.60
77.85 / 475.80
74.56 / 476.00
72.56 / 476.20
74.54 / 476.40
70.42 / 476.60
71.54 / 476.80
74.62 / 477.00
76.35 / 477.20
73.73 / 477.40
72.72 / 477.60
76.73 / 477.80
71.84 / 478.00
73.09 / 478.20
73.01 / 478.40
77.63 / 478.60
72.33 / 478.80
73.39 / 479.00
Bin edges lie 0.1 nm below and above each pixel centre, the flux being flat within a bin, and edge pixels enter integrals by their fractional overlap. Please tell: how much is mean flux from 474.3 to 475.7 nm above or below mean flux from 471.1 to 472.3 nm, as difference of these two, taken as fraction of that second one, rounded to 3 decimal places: -0.022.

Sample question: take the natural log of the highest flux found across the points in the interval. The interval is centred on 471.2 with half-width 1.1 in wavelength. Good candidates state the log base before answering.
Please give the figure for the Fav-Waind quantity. 4.38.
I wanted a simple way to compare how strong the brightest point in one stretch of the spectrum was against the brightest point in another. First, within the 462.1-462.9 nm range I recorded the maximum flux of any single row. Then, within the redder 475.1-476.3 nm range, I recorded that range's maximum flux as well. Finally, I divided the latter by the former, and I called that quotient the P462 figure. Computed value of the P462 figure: 1.00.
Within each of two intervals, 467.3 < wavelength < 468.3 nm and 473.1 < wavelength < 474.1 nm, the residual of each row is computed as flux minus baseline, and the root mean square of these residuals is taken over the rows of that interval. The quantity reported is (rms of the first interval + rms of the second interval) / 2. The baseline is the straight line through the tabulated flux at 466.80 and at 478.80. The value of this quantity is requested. 1.8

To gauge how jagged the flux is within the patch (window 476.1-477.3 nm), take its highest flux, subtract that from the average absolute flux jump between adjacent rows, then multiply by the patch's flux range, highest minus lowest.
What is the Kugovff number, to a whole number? -438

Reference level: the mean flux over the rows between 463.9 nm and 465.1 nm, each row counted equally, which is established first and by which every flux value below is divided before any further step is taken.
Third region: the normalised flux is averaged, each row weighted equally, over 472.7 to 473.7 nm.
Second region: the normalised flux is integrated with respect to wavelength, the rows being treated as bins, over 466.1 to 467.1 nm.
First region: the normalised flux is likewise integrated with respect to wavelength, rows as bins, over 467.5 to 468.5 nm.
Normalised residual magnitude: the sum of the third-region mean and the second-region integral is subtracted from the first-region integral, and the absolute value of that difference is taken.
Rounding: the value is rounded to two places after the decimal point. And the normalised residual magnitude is 0.97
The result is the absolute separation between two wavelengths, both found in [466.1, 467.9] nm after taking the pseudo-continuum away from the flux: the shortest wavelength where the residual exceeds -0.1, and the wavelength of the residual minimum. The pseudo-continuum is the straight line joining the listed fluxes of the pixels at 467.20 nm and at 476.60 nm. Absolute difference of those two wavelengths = 0.40 nm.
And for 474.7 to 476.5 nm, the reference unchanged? 0.80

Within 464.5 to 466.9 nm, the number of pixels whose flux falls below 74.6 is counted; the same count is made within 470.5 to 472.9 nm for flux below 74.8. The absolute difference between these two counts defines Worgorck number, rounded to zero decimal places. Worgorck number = 3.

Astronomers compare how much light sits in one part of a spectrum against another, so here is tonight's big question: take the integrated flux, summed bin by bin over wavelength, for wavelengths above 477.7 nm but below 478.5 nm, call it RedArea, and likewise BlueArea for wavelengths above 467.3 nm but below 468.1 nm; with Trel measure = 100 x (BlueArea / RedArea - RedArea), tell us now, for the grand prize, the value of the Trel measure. -5791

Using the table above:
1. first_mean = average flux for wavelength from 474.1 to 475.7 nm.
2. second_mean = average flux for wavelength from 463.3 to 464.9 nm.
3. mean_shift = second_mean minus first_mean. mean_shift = 2.5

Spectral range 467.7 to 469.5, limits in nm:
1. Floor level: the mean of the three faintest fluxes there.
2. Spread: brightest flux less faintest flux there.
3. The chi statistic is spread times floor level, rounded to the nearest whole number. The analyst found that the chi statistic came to 514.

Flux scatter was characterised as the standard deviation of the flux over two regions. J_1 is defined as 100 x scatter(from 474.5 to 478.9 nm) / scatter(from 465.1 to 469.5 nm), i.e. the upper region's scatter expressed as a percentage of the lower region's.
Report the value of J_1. 137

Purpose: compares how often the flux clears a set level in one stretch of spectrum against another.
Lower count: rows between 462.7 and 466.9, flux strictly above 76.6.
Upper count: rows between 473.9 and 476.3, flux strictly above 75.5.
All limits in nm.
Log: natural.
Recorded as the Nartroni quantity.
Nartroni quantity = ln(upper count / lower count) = -1.0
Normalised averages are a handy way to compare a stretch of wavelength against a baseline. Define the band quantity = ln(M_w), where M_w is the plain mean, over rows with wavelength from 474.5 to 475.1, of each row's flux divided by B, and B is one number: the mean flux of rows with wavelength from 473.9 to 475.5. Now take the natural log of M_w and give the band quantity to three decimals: 0.016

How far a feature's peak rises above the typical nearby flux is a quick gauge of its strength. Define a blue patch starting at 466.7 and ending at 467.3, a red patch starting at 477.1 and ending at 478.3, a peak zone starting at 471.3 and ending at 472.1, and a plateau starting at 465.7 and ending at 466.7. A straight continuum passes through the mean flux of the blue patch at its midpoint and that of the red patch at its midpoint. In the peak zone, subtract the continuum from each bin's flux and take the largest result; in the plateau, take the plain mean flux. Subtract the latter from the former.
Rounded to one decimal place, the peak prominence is -71.8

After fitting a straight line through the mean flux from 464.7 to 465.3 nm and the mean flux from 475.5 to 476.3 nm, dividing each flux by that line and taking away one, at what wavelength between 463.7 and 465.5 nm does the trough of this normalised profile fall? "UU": 463.80 nm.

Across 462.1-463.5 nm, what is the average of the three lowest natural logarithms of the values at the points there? 4.32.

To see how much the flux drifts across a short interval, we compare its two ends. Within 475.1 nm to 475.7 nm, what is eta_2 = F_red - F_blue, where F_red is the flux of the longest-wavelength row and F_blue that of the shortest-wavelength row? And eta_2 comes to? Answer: -2.7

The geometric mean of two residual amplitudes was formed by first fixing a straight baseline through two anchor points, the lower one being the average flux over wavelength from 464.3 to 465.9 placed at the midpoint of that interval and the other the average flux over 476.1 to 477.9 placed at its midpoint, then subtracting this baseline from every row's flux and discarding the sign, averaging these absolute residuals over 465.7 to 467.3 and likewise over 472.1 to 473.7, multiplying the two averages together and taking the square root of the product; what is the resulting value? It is 1.18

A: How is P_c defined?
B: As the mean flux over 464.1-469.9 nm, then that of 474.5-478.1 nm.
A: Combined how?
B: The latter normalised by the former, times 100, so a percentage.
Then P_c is 97.2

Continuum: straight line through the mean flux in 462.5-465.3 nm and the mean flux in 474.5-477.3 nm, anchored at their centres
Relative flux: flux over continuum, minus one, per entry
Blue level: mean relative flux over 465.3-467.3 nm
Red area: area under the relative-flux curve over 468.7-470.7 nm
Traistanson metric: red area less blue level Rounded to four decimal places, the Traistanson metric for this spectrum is -0.0348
